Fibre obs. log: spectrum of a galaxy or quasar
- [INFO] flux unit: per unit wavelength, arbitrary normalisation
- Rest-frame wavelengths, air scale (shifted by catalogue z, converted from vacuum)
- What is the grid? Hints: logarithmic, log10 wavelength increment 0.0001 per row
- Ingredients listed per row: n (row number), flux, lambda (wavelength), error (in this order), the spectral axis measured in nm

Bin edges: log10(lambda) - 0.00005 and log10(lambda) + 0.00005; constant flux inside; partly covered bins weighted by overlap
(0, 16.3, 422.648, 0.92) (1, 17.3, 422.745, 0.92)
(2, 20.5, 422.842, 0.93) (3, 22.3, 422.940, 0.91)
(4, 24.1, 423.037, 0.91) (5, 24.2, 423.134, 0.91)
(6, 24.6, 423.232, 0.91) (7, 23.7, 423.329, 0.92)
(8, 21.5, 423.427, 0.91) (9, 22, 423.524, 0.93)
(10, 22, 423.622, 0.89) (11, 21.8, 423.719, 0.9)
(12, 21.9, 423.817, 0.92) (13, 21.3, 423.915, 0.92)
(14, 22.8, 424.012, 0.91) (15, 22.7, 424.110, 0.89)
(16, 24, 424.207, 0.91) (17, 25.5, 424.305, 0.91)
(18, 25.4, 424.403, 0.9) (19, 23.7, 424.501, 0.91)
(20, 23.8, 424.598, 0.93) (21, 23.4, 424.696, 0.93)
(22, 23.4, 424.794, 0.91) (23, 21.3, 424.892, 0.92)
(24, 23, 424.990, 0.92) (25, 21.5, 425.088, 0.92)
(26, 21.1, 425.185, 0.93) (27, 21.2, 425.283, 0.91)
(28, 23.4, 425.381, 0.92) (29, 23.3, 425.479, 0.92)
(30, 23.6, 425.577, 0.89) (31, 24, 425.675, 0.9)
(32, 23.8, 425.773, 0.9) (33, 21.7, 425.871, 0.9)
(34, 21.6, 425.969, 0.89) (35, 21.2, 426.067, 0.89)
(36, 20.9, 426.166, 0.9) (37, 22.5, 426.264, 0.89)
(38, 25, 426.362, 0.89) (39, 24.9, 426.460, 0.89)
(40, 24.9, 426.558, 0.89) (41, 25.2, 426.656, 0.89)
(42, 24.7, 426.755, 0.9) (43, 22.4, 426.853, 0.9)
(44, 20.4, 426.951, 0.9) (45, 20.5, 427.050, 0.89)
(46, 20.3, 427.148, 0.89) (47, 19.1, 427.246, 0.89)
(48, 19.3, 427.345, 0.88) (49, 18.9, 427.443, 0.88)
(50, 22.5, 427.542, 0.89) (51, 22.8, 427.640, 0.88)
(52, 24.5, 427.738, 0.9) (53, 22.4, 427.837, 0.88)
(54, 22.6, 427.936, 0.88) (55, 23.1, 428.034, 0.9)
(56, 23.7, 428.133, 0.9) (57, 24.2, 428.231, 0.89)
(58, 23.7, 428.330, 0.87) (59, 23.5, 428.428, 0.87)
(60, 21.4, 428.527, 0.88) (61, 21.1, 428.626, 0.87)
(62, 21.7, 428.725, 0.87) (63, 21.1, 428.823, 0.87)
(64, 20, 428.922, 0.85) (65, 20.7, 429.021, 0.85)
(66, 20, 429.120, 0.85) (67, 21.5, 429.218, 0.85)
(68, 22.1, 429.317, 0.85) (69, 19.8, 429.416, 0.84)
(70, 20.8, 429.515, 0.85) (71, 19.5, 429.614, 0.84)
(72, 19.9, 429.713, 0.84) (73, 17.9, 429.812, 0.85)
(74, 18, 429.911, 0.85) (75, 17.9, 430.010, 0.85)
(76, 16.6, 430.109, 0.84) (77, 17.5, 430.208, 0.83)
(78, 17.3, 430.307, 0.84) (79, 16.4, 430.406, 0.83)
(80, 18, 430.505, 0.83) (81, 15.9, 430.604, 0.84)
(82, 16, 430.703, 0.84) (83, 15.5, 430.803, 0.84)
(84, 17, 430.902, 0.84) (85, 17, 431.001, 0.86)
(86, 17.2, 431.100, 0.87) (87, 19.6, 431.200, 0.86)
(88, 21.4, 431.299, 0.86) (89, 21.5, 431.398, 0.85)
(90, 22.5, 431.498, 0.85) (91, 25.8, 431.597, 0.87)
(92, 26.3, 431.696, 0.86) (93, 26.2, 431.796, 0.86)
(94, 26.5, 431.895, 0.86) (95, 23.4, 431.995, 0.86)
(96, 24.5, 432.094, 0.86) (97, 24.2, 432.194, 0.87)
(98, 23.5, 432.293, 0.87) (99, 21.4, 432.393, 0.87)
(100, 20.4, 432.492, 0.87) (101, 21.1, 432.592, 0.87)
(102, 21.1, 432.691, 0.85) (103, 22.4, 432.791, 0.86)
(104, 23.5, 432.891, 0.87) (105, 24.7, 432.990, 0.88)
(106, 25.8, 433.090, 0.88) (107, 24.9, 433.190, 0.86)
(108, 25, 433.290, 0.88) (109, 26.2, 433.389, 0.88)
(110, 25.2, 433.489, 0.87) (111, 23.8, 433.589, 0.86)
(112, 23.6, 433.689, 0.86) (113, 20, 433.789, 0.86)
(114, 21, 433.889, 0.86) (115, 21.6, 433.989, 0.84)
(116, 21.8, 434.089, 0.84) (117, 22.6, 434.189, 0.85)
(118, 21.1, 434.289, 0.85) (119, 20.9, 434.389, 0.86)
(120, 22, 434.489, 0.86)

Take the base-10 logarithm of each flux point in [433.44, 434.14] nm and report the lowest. 1.30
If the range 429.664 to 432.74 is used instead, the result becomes 1.19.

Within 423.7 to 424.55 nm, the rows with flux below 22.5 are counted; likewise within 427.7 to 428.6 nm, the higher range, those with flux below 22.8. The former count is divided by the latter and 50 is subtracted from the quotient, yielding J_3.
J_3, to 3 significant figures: -49.0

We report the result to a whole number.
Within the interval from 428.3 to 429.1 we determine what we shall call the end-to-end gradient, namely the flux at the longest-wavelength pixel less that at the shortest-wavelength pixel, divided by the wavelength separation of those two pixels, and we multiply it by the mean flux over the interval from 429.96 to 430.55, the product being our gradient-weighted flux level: -75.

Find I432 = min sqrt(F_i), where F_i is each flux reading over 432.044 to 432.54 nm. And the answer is 4.52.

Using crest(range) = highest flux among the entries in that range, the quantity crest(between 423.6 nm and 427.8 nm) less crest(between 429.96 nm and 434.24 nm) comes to -1.0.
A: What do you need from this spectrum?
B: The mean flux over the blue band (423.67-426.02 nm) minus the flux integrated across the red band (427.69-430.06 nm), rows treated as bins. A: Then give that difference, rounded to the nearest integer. -28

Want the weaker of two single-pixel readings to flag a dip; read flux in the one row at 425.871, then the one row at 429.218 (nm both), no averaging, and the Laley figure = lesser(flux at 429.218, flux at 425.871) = 21.5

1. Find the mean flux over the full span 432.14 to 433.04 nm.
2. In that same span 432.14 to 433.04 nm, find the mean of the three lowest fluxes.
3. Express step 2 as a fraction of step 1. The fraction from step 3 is 0.928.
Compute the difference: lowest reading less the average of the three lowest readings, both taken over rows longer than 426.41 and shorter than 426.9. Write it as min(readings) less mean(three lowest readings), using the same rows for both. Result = -1.6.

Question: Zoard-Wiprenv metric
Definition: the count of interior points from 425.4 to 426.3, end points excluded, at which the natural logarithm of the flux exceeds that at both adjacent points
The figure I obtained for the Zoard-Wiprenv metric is 1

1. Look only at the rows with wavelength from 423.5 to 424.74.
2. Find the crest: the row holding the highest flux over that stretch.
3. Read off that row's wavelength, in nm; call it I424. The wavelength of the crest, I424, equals 424.305 nm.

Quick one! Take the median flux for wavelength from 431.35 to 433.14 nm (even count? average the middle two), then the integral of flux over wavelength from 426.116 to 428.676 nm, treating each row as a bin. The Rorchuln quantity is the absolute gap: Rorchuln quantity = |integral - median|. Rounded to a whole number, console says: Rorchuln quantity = 34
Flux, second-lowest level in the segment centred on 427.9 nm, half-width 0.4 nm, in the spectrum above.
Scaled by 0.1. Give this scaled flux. 2.25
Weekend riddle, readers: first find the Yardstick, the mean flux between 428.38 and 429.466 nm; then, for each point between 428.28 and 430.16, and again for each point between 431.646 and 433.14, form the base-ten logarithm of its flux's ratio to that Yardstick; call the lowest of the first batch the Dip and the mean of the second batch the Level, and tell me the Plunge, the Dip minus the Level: -0.15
